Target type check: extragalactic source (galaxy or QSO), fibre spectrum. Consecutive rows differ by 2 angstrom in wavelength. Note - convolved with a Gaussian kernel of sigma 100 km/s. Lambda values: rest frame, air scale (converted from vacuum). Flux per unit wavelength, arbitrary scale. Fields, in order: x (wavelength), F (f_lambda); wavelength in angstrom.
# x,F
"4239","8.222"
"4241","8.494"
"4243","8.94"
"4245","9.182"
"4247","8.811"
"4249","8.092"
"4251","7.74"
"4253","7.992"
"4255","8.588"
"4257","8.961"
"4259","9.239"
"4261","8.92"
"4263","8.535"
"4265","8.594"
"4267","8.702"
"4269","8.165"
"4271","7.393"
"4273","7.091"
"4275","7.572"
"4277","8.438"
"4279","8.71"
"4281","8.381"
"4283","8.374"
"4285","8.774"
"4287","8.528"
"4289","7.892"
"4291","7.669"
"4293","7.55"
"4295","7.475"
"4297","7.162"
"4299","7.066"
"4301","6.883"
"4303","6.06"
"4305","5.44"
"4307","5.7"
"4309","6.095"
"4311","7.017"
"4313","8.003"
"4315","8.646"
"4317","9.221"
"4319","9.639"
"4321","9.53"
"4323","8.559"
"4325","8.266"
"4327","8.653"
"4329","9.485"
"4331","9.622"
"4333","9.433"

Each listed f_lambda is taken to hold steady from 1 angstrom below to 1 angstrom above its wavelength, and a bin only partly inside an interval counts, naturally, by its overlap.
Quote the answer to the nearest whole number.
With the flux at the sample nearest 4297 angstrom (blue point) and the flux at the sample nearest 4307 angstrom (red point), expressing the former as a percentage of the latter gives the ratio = 126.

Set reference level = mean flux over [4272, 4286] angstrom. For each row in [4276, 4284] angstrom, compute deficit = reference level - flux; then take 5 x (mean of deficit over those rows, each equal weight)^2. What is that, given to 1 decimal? 0.4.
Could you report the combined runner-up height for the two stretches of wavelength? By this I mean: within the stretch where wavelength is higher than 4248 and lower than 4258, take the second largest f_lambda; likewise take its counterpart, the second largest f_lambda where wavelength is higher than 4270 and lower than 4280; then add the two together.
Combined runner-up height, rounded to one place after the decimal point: 17.0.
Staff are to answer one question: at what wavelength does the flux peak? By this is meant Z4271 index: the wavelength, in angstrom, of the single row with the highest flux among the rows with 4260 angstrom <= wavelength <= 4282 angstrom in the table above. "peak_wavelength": 4261 angstrom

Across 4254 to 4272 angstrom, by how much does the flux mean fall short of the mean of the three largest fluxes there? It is 0.47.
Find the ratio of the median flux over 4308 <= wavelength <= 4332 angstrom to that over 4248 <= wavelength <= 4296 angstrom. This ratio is 1.03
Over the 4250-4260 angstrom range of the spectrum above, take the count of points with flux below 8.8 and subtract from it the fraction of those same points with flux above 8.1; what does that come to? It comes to 2.4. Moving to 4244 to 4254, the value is 2.6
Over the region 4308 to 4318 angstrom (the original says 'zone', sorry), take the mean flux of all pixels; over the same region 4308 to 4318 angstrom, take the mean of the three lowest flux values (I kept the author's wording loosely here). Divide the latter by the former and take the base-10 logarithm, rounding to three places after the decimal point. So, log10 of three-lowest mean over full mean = -0.044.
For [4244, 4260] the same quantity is -0.033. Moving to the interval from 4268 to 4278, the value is -0.022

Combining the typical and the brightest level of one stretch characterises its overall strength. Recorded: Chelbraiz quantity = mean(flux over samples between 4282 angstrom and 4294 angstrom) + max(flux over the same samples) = 16.91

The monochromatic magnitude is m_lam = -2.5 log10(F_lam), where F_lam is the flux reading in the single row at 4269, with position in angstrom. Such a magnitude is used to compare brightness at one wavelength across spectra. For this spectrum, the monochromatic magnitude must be -2.28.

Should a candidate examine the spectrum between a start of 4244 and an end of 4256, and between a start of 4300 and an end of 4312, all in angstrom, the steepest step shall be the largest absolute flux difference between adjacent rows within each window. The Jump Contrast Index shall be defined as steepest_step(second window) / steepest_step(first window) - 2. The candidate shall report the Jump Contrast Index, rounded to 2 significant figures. -0.72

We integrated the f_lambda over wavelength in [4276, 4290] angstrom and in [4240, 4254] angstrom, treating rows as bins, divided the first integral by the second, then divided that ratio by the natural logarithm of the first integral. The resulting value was 0.21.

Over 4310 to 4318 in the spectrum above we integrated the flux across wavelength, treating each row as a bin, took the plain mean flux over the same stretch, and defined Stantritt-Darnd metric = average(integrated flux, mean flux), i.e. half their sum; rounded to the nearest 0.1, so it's 37.0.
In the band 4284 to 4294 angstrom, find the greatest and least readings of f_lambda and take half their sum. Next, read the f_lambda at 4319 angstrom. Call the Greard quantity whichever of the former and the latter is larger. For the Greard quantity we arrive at 9.6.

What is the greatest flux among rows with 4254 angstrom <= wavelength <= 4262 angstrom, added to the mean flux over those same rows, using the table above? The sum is 18.2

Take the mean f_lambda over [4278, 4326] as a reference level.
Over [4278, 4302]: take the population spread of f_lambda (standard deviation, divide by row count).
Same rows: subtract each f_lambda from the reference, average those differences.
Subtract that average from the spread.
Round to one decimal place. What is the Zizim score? 0.7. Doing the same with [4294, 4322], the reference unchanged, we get 1.0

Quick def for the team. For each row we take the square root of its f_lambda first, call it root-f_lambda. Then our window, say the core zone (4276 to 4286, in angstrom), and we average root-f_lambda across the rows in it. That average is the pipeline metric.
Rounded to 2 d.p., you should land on 2.92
